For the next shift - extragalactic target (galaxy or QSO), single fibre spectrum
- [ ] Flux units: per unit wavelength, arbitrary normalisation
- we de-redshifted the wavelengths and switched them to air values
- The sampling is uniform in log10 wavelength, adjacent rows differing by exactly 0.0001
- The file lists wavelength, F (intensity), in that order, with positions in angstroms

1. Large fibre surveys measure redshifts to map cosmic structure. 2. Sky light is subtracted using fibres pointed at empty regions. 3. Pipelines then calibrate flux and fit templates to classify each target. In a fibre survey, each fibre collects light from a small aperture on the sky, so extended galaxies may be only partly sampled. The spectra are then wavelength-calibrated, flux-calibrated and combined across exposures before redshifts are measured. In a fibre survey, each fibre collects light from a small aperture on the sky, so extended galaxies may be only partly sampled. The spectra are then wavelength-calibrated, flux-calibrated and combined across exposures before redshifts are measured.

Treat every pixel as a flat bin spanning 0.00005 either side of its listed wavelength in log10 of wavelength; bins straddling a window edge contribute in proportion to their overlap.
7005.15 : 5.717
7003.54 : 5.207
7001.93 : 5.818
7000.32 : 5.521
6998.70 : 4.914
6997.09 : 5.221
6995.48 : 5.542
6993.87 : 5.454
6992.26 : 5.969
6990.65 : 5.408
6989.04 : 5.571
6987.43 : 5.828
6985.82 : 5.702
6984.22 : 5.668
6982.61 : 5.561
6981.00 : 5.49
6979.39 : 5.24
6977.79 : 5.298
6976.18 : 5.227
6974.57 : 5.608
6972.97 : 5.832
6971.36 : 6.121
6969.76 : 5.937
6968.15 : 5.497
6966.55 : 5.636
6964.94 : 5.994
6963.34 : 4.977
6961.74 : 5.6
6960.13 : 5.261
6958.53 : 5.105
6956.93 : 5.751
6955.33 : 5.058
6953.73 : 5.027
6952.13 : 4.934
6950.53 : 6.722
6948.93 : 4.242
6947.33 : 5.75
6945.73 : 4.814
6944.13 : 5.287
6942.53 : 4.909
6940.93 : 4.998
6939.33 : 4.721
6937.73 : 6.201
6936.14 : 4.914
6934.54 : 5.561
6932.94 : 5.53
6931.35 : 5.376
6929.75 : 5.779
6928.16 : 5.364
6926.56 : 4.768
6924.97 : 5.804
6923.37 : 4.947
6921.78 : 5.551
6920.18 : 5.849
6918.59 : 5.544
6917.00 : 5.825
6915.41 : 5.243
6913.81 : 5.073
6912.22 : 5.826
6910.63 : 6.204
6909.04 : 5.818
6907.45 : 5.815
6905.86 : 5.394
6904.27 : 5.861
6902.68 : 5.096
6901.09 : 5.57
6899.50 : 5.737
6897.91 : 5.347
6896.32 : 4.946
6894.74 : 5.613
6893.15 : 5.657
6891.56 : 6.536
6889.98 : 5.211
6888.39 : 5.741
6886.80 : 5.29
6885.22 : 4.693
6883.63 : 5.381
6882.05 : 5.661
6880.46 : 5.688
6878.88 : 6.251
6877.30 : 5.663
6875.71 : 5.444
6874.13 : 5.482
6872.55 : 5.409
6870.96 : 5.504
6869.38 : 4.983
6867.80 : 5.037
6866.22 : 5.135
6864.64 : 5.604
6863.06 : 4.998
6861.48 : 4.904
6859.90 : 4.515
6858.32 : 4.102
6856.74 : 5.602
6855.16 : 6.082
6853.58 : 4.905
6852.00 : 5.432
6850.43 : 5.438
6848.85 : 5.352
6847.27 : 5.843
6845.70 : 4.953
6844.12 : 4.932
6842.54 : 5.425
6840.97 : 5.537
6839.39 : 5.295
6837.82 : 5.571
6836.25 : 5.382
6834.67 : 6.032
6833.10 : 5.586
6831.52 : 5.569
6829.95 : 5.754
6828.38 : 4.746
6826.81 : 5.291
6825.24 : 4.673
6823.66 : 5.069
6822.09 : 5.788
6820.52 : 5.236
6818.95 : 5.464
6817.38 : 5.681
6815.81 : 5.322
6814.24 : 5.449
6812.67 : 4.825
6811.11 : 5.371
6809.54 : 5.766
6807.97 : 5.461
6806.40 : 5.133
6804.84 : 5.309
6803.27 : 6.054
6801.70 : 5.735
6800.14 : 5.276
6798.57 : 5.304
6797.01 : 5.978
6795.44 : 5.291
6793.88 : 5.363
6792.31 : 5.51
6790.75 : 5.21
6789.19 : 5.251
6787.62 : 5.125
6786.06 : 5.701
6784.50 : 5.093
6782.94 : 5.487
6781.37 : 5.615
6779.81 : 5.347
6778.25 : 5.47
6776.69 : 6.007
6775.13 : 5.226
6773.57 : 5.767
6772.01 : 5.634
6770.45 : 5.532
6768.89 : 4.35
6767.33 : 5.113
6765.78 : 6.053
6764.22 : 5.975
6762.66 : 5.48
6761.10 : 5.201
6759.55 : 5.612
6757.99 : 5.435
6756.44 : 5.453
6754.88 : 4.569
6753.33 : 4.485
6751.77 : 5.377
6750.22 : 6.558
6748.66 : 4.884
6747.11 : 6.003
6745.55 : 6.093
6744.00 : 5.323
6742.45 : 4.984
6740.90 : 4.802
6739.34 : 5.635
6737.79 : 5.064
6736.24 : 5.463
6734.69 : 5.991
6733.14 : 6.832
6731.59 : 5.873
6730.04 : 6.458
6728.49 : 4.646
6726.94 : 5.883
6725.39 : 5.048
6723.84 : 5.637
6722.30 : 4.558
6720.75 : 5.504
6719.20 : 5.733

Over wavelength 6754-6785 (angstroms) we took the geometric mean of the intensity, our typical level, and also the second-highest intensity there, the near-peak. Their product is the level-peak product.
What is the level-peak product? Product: 32.5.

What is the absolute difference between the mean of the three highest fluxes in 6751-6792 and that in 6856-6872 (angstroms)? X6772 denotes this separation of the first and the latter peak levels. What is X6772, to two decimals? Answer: 0.44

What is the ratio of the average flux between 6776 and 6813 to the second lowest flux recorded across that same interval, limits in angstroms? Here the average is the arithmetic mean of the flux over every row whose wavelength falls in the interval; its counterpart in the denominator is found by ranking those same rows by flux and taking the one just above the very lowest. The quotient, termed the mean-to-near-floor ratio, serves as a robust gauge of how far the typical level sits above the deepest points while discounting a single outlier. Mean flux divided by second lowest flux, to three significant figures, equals 1.07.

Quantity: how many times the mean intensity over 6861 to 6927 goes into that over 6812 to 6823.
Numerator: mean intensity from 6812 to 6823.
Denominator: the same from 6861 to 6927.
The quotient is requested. 0.98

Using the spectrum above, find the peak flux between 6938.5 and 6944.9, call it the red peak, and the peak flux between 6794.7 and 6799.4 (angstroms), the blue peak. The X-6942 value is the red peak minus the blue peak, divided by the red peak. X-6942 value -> -0.131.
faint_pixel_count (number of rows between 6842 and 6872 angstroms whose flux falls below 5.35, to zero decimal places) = 10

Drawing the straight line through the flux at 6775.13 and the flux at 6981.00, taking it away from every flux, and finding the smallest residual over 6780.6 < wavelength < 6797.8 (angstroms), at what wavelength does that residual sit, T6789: 6784.50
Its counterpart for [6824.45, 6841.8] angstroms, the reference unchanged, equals 6825.24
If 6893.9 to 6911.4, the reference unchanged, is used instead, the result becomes 6896.32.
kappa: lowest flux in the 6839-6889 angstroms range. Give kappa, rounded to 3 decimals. 4.102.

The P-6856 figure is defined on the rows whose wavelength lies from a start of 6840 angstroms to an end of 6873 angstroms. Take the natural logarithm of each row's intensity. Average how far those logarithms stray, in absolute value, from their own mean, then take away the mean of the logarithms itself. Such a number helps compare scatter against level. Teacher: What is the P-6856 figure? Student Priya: -1.58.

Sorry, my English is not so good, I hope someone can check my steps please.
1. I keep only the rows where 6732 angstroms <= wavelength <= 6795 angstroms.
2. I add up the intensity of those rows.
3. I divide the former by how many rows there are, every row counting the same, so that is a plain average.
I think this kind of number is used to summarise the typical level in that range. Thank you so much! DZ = 5.45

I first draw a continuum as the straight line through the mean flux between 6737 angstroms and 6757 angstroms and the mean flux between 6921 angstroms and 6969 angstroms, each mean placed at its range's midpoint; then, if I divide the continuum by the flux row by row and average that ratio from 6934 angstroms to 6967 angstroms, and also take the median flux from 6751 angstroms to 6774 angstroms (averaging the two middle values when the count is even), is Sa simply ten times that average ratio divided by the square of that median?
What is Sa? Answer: 0.342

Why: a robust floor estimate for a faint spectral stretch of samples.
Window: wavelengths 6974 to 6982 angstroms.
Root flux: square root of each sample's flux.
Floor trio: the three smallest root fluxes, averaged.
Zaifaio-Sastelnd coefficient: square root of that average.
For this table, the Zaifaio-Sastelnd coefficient 1.514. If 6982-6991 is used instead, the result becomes 1.532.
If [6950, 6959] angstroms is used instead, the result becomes 1.496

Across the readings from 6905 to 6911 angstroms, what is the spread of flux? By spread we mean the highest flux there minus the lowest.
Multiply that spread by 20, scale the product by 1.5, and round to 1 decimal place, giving 24.3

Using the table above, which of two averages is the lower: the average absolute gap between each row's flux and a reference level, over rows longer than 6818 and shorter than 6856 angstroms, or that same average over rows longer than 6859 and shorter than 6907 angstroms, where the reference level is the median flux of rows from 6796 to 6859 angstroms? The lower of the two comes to 0.285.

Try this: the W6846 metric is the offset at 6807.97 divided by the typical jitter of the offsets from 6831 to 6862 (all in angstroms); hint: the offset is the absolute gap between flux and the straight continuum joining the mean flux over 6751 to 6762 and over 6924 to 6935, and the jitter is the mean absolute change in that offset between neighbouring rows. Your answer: 0.69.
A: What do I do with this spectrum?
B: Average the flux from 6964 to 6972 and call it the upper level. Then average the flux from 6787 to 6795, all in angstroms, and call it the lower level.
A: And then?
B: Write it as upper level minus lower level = 0.5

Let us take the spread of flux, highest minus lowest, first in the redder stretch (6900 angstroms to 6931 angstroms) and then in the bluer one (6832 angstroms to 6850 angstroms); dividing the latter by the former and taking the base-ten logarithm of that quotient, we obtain -0.12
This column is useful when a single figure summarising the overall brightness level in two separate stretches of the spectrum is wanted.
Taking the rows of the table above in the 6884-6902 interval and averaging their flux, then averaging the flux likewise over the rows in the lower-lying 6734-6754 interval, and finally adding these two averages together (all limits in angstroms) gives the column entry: 10.92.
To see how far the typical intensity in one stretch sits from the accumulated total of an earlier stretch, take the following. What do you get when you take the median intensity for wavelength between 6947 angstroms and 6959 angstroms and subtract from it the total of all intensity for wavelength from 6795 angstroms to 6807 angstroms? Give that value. -39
